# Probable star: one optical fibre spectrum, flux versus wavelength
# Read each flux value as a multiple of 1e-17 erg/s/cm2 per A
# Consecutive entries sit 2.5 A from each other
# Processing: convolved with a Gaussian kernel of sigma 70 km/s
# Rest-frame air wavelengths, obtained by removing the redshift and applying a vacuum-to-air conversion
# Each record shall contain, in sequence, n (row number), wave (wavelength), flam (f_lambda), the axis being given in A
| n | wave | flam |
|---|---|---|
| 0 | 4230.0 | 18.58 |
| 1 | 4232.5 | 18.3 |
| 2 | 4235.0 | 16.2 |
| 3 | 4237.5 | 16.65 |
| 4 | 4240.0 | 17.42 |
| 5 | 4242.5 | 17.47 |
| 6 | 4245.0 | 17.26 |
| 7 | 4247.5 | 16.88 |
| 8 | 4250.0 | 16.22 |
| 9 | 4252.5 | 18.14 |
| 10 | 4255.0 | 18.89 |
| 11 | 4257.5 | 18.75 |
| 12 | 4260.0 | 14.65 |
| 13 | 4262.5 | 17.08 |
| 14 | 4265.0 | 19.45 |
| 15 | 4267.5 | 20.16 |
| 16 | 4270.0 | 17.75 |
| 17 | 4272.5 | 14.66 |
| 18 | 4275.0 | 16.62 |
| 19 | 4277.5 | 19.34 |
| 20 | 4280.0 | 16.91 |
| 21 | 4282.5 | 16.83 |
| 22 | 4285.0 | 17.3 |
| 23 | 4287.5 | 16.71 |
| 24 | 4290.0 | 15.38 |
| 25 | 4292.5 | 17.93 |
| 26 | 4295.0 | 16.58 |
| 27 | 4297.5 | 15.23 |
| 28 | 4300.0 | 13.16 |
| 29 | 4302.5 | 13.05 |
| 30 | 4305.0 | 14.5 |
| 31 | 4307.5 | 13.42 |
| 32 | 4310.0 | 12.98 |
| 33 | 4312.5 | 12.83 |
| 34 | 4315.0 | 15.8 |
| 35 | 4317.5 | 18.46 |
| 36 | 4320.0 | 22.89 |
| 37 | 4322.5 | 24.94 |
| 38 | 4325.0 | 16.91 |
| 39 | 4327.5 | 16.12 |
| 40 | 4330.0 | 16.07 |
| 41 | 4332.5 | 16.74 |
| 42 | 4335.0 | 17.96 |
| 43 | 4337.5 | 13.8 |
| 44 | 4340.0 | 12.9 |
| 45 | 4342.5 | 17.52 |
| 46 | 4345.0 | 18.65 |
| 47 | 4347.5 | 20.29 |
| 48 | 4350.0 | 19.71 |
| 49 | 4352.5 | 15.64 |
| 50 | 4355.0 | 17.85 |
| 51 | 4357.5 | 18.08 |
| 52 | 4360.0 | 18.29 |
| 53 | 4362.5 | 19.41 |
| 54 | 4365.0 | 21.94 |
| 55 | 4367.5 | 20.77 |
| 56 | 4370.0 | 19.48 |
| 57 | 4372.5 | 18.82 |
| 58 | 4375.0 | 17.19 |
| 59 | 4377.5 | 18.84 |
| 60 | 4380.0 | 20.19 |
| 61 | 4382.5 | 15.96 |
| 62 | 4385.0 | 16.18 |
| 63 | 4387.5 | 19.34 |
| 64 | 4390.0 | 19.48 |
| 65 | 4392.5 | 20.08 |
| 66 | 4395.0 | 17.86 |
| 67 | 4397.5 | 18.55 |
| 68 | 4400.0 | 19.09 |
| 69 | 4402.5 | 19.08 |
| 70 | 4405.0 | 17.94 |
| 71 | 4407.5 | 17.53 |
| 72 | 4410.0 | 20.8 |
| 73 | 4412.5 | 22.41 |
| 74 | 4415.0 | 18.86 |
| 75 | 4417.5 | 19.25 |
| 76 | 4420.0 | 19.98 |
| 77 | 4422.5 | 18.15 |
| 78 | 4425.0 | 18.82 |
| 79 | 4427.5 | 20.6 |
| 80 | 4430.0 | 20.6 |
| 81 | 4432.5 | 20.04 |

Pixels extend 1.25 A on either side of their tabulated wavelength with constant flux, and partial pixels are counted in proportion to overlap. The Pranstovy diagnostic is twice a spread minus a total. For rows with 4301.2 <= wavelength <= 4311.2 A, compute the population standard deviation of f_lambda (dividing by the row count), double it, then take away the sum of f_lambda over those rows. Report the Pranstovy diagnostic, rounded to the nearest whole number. -53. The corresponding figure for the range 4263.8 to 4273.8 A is -68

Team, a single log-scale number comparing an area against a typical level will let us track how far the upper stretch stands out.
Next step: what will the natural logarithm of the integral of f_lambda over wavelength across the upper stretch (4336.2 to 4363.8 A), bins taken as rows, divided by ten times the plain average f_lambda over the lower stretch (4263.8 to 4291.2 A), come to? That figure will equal 1.02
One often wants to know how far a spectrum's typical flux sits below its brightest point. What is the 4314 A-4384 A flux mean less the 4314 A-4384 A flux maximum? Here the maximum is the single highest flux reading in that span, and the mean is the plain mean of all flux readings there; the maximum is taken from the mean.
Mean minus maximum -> -6.7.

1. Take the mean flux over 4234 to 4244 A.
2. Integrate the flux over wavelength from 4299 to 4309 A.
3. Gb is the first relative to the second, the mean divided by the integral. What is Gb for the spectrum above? 0.125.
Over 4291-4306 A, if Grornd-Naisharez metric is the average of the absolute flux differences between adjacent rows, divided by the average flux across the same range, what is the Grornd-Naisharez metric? 0.084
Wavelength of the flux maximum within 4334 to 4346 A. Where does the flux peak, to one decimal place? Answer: 4345.0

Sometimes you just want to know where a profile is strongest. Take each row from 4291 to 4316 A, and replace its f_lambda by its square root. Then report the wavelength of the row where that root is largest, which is 4292.5 A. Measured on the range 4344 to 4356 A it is 4347.5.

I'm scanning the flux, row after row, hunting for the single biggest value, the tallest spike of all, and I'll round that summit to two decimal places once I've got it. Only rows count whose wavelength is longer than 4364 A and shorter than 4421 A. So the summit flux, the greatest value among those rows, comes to 22.41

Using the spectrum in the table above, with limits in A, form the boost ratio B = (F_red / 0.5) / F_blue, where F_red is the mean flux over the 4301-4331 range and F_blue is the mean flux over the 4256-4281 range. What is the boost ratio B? 1.88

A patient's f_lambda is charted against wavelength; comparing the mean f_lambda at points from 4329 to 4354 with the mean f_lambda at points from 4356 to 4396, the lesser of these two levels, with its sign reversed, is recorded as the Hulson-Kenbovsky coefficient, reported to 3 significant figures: -16.9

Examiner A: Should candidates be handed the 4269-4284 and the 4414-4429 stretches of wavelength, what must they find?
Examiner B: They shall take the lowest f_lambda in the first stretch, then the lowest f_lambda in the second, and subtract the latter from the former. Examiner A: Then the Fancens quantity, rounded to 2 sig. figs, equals -3.5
